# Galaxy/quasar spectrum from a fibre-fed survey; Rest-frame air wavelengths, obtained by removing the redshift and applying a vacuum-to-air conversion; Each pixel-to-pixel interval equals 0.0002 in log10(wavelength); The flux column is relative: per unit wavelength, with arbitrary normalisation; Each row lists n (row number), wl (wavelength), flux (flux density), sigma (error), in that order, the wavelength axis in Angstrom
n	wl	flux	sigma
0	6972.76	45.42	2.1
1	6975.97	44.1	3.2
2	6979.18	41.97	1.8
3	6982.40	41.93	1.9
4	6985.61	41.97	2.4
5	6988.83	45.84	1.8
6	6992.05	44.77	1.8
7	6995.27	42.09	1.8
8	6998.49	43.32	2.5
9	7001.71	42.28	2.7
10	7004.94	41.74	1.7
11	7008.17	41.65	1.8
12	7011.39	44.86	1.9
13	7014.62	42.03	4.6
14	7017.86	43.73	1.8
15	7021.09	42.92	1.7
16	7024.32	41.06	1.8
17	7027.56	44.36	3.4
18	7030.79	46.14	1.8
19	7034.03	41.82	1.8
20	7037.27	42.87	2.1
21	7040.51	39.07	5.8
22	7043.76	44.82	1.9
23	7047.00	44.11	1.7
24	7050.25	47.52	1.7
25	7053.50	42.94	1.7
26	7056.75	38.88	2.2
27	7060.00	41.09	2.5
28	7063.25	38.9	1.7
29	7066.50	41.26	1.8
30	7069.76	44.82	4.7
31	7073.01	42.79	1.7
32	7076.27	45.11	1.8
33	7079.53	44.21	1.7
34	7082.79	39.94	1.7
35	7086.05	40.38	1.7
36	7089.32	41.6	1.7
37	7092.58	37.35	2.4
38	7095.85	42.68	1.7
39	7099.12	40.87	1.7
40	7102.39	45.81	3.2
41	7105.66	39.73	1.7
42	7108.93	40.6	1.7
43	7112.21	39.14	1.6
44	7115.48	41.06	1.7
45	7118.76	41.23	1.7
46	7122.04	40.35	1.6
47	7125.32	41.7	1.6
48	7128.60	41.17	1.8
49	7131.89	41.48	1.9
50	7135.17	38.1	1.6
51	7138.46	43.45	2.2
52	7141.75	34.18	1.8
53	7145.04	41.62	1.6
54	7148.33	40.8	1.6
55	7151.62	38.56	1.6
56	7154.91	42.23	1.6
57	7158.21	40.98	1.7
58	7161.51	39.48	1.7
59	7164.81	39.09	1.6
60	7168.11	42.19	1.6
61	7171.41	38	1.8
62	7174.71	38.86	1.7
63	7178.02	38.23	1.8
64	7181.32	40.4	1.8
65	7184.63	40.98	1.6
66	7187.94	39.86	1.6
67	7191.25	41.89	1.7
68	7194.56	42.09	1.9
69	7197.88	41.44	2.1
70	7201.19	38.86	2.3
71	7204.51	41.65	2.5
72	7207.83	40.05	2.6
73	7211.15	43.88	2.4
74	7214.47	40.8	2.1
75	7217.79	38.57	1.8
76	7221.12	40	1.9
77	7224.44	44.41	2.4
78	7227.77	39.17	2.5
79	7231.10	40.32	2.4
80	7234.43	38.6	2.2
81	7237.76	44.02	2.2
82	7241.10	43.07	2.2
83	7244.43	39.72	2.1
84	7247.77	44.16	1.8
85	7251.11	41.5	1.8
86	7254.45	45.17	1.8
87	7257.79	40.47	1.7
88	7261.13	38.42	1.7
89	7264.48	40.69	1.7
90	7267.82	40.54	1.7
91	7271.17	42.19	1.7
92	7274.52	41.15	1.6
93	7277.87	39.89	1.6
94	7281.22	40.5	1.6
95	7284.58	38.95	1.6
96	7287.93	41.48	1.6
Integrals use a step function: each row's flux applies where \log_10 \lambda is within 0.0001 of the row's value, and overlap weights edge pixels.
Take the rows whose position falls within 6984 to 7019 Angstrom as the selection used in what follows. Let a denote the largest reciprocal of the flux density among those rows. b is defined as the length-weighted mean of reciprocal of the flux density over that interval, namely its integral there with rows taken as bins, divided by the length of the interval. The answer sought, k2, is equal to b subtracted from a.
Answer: 0.0008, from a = 0.0240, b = 0.0232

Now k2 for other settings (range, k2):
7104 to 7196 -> 0.0044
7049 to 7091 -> 0.0019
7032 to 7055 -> 0.0025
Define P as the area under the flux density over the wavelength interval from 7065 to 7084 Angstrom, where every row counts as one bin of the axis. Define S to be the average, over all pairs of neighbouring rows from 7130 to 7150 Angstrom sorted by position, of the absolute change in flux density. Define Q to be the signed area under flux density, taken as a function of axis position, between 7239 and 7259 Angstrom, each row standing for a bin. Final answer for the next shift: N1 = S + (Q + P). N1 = 1673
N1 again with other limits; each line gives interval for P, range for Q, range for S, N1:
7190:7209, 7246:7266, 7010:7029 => 1615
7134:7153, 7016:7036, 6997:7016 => 1618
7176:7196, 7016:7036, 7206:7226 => 1680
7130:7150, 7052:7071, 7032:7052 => 1585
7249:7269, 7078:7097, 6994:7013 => 1604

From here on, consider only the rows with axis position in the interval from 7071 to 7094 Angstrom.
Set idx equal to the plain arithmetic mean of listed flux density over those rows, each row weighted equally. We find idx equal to 41.6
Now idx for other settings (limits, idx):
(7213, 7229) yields 40.6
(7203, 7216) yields 41.6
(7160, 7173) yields 39.7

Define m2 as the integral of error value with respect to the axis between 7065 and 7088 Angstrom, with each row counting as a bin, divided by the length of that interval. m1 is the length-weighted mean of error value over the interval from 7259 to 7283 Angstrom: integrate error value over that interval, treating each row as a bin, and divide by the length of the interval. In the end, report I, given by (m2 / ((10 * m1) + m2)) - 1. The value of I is -0.89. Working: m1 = 1.7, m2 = 2.15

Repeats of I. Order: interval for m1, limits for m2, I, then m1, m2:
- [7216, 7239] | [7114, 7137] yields -0.93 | 2.2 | 1.70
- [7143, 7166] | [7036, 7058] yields -0.87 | 1.6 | 2.45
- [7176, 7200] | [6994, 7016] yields -0.88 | 1.8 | 2.42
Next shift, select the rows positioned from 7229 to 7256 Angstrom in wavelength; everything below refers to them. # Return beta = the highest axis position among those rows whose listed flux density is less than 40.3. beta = 7244.43 Angstrom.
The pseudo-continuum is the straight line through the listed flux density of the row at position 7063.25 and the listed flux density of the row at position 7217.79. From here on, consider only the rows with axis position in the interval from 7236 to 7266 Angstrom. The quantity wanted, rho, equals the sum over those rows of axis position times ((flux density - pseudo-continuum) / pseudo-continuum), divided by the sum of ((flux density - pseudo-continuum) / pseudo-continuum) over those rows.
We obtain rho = 7248.5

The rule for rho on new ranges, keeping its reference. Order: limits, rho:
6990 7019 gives 7004.8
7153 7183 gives 7163.0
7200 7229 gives 7215.2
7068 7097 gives 7078.9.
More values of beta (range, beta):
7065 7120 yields 7112.21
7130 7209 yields 7207.83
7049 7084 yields 7082.79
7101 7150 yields 7141.75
